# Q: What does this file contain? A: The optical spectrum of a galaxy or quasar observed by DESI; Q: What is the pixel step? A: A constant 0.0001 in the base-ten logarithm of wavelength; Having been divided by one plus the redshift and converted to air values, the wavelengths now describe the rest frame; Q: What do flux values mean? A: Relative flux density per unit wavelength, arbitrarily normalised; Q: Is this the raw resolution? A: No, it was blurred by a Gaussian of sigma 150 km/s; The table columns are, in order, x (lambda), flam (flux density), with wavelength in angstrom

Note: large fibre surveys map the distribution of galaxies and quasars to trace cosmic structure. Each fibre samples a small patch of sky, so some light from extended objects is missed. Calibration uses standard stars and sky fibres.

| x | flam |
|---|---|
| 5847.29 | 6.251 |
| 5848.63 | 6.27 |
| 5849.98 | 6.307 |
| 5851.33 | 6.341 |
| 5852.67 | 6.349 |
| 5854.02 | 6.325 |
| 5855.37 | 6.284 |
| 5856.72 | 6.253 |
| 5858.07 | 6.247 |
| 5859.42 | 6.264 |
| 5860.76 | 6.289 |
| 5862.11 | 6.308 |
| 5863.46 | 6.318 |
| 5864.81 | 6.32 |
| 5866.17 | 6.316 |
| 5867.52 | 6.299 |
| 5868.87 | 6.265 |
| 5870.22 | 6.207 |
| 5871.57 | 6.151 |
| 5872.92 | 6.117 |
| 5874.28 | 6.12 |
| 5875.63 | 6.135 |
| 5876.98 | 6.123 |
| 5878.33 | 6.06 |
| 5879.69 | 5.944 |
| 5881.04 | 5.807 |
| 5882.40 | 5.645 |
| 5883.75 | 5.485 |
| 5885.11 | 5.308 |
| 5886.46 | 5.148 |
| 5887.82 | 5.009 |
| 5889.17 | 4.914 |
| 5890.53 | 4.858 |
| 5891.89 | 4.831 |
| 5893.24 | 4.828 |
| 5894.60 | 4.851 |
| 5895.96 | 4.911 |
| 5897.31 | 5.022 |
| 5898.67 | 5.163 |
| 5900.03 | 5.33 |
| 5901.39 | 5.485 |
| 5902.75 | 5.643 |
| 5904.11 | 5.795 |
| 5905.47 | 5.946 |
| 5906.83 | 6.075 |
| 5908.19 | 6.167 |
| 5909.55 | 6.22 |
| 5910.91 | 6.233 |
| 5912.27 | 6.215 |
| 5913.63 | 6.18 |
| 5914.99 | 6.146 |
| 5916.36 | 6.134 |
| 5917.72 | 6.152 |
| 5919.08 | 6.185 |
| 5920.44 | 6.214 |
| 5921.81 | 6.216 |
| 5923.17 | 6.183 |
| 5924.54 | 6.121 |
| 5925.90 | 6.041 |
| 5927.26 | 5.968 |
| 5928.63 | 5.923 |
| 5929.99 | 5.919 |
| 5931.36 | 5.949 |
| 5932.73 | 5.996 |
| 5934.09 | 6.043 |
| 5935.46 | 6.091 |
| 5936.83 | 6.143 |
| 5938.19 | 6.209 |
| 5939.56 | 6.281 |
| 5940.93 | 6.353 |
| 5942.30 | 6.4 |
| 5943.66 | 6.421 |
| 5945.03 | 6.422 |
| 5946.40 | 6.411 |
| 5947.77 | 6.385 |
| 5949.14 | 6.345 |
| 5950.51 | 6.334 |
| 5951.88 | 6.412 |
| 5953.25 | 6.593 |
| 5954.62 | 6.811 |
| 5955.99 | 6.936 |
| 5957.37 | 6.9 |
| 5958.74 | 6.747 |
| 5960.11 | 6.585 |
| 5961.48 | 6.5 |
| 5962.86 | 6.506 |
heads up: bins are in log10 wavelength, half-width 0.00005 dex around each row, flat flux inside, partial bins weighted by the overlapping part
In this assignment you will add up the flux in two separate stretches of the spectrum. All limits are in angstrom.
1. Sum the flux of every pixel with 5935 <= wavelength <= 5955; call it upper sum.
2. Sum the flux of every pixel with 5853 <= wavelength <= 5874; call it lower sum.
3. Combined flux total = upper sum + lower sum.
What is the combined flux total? 190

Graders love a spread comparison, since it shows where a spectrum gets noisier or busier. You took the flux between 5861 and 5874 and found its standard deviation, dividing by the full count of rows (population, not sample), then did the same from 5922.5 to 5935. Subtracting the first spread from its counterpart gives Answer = 0.012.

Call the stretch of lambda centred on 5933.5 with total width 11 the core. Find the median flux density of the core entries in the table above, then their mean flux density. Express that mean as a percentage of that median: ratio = 100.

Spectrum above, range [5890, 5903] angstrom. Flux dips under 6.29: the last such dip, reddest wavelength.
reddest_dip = 5902.75 angstrom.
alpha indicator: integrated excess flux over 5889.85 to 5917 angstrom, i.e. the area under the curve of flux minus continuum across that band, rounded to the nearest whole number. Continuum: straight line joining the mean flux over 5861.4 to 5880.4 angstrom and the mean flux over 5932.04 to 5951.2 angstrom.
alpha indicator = -17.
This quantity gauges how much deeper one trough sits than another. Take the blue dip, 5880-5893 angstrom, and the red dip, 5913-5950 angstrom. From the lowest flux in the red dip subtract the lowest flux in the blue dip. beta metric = 1.1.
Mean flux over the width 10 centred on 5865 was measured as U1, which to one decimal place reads 6.3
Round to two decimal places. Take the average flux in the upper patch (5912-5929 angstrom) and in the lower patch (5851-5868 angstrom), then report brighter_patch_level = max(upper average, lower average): 6.30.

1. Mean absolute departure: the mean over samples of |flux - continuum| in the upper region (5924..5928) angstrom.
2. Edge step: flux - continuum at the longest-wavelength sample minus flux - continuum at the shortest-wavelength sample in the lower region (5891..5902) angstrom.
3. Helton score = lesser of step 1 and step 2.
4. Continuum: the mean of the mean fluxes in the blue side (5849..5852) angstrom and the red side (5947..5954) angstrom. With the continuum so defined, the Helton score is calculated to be 0.33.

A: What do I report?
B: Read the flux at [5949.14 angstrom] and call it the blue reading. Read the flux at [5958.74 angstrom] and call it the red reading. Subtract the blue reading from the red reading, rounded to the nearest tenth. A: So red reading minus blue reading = 0.4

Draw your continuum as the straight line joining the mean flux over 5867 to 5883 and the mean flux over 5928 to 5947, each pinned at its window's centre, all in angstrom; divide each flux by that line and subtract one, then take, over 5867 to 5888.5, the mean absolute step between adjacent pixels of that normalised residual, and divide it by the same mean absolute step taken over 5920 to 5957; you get 1.6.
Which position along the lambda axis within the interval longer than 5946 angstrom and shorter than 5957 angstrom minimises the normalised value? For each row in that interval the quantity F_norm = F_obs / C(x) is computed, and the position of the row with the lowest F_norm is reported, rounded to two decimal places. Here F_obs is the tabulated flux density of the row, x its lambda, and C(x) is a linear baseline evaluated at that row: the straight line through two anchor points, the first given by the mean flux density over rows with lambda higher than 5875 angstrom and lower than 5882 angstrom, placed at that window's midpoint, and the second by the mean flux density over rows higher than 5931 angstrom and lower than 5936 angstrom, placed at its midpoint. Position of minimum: 5950.51 angstrom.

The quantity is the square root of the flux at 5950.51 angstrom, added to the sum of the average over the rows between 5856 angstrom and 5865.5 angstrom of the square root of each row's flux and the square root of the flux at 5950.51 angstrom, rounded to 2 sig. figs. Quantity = 7.5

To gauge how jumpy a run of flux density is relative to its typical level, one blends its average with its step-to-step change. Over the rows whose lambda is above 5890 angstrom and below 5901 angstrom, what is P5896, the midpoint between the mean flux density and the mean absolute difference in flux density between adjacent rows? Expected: 2.53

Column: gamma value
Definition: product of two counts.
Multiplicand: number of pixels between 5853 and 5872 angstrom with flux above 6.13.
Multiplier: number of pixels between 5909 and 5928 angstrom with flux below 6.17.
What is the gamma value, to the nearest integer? 84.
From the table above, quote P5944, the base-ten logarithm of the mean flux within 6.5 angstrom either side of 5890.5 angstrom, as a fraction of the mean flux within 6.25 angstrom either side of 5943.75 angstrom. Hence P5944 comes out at -0.11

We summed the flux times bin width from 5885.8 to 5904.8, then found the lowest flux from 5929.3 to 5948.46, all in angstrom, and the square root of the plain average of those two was 7.19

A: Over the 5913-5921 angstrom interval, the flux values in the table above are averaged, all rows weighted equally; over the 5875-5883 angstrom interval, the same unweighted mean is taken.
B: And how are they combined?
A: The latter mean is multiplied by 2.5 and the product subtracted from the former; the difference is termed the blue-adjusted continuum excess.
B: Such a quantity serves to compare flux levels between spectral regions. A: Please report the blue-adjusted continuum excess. -8.7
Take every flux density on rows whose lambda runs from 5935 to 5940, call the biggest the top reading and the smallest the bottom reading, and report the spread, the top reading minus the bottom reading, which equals 0.19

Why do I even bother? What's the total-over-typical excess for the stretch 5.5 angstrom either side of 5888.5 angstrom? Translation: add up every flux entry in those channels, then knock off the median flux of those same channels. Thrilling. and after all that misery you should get 35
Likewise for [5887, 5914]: 104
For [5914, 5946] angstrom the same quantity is 135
